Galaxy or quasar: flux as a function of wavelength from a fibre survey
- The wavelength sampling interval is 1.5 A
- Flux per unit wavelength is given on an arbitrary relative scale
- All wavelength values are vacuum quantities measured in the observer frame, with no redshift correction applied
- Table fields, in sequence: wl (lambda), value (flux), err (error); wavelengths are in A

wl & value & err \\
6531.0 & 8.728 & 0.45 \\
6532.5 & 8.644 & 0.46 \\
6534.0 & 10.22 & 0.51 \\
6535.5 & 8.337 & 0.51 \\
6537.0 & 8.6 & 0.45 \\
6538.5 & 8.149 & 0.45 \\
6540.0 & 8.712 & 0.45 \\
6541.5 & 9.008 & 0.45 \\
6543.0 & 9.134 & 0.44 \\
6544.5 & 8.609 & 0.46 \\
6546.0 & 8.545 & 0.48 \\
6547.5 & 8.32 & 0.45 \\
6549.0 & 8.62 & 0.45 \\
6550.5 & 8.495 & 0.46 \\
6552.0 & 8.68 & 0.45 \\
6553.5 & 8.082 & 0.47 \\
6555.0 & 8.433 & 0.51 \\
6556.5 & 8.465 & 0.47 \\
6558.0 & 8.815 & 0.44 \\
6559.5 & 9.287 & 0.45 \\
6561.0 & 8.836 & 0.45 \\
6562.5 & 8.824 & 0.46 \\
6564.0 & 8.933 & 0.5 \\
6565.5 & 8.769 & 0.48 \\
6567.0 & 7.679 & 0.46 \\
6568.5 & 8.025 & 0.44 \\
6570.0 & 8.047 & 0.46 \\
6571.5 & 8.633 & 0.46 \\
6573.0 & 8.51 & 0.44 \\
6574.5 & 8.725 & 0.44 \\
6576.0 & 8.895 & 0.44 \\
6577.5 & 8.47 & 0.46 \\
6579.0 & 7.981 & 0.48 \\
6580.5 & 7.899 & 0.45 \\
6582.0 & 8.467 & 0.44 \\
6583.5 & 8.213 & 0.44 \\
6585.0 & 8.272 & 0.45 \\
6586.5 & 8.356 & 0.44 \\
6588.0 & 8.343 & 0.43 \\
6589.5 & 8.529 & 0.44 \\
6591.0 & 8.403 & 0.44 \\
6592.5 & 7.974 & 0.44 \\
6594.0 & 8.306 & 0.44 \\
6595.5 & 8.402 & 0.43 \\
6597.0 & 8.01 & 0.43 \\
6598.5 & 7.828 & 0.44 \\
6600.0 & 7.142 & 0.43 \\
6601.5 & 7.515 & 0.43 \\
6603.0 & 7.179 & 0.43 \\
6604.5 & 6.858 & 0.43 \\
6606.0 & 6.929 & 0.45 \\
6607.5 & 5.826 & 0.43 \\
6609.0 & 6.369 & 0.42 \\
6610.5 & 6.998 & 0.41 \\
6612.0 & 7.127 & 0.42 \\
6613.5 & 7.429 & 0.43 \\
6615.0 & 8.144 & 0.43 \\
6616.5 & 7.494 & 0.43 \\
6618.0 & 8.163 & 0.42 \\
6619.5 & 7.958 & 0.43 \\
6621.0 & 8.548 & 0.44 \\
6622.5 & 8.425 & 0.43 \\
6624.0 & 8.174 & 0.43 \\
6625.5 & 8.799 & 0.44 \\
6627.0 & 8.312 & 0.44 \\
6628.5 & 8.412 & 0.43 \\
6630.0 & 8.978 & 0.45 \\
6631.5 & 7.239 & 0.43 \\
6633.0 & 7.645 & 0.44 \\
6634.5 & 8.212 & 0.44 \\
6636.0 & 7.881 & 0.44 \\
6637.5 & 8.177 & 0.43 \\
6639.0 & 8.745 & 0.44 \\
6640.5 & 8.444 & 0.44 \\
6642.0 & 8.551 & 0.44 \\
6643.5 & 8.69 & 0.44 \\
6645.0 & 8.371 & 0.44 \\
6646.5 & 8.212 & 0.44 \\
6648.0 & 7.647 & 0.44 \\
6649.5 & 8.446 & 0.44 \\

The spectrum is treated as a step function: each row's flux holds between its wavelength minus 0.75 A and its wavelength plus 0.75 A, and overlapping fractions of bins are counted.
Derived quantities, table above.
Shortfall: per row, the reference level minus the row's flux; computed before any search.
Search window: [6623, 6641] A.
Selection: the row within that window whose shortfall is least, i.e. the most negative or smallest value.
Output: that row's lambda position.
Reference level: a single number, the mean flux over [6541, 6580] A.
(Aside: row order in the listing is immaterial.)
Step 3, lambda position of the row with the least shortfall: 6630.0 A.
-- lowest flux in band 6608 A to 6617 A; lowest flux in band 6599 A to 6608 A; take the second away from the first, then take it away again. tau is -5.3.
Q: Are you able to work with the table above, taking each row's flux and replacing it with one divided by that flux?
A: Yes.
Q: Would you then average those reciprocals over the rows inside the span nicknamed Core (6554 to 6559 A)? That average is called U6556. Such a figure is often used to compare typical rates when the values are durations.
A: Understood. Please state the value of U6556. 0.117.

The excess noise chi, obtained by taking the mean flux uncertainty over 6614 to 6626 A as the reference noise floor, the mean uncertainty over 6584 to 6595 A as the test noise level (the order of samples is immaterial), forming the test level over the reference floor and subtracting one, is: 0.020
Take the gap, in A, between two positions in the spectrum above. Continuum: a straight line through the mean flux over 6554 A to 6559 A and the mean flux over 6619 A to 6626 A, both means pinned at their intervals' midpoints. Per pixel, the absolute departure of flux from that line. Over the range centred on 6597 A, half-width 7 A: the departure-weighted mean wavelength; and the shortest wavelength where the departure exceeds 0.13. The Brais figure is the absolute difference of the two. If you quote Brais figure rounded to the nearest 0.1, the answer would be 7.0 A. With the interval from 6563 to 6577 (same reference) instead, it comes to 5.0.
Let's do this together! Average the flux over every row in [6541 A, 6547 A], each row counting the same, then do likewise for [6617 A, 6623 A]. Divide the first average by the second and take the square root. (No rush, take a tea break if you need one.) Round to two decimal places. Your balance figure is 1.03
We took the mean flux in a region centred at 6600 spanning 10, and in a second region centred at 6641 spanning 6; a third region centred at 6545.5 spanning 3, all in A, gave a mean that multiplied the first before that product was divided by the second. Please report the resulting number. 7.5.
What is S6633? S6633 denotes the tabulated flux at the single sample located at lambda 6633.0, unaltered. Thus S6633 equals 7.645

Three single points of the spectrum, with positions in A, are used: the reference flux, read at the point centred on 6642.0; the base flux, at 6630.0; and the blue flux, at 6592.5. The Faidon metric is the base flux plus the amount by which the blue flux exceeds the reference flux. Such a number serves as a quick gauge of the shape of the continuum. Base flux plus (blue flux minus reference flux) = 8.4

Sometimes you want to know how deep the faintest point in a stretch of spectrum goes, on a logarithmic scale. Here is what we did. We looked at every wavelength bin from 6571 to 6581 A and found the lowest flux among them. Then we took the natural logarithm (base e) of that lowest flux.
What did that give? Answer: 2.07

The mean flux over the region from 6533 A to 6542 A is 8.8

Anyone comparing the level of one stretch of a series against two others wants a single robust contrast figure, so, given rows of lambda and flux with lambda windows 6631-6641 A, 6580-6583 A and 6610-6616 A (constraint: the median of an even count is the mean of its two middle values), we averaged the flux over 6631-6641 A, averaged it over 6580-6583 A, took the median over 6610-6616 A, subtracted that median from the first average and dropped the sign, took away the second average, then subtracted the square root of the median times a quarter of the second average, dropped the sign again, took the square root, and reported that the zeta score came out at 3.36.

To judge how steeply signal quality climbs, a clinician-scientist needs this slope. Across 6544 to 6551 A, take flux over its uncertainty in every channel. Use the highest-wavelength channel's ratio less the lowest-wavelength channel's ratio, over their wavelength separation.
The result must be -0.04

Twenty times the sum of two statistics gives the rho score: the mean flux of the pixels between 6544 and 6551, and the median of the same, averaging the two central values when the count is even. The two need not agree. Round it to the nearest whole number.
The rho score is 341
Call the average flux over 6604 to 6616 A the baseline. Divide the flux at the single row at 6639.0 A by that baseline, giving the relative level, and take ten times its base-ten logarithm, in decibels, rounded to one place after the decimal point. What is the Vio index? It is 1.0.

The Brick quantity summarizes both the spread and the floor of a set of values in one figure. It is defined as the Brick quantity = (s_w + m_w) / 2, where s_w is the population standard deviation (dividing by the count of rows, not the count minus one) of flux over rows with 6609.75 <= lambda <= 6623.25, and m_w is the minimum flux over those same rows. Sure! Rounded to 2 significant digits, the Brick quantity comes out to 3.8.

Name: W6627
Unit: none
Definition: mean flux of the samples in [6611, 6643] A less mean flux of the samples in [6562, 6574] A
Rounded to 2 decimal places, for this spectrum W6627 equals -0.29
